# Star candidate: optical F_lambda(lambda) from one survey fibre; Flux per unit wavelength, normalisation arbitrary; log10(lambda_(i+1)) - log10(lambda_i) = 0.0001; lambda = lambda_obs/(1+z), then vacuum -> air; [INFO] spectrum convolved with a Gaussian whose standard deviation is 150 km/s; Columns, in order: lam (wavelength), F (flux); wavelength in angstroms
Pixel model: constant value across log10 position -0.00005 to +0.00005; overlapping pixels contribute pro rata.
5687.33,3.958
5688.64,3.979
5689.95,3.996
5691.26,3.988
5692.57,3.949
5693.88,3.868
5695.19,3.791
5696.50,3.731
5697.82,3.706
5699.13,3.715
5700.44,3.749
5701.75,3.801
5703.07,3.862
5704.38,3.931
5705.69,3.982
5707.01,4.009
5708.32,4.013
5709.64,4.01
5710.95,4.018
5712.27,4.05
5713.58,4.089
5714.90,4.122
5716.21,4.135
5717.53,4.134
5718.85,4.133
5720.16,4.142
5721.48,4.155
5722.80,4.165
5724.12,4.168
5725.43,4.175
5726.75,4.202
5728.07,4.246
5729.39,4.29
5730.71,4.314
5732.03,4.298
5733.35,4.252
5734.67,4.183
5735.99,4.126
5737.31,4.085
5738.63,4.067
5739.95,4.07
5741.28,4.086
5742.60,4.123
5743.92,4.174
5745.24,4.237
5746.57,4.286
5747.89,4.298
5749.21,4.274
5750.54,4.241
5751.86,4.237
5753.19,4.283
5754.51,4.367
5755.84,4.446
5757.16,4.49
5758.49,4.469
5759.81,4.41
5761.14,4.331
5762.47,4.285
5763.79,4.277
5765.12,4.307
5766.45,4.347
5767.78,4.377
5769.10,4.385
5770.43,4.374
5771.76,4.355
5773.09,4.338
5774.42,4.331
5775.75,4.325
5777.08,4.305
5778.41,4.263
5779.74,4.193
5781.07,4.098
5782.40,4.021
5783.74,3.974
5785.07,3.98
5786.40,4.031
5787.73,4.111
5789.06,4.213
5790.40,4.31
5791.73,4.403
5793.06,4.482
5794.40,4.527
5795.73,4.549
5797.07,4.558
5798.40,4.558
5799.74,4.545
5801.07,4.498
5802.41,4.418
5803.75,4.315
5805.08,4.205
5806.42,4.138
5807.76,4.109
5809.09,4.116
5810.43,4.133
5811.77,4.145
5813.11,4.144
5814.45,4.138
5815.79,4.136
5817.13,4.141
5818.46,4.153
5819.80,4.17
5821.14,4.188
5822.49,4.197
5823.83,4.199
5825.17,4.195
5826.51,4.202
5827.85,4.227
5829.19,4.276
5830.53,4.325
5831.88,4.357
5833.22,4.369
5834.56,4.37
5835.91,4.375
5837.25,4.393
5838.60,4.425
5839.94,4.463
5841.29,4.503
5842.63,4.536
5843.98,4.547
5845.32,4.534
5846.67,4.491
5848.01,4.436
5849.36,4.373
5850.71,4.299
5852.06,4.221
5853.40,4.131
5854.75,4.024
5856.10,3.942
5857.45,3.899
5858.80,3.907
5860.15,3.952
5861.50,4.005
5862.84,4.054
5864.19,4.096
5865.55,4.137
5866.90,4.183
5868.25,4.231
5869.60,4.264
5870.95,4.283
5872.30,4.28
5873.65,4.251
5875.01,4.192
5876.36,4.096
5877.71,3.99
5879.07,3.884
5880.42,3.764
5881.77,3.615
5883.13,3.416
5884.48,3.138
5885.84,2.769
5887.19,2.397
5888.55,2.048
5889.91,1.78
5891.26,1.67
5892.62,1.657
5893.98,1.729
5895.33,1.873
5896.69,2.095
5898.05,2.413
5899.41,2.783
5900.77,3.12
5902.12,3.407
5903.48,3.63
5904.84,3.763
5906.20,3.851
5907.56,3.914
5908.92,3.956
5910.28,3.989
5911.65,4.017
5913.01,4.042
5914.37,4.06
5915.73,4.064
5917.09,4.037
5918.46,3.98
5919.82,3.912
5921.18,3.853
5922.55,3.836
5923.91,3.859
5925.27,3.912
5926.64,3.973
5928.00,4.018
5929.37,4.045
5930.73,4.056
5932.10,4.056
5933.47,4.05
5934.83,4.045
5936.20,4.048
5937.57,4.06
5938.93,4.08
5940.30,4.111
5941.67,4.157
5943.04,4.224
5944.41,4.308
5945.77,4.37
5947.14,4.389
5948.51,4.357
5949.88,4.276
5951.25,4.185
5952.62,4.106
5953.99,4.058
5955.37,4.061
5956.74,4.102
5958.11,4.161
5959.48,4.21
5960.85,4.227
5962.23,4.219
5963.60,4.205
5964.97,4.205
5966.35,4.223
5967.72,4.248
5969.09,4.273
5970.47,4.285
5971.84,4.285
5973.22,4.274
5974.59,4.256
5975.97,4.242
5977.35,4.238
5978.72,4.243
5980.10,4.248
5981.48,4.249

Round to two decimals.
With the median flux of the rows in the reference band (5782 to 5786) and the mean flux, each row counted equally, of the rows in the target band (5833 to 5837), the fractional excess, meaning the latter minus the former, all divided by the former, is 0.10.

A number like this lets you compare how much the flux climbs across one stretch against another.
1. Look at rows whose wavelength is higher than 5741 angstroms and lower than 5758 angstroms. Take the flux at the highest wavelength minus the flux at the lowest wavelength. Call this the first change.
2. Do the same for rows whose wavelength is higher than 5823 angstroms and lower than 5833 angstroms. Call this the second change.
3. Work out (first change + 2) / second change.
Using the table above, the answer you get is 15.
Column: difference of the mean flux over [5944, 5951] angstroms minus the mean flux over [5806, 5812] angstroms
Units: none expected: 0.21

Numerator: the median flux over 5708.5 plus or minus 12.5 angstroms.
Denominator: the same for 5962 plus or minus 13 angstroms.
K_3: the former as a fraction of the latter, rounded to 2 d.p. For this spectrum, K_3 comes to 0.95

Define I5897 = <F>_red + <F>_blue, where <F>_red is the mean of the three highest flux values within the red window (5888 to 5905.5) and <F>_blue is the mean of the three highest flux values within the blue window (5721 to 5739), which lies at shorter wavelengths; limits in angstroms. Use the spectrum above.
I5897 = 7.90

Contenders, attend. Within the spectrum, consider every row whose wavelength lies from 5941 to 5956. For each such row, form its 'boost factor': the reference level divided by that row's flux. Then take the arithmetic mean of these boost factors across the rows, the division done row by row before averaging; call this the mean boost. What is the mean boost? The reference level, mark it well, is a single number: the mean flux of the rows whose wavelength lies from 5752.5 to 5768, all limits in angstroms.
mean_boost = 1.03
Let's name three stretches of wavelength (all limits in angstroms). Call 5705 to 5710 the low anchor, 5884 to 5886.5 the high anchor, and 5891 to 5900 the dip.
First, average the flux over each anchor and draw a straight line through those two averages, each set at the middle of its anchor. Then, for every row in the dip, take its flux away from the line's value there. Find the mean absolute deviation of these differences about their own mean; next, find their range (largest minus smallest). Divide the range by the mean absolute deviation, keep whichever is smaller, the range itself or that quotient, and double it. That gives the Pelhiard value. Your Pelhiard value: 2.33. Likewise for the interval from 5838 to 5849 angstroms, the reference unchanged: 0.31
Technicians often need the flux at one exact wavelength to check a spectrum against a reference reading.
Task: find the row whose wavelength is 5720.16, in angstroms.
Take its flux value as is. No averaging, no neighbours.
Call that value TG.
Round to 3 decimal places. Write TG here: 4.142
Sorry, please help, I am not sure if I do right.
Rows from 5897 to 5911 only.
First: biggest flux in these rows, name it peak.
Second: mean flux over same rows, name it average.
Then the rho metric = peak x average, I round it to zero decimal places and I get 14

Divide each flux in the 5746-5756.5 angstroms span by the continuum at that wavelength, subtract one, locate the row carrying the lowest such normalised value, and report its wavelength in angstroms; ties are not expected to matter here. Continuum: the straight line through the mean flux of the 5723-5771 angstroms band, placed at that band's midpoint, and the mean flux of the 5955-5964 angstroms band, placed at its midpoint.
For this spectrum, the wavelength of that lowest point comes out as 5751.86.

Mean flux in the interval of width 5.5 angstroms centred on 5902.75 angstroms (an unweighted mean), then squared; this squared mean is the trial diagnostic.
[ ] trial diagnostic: 12.1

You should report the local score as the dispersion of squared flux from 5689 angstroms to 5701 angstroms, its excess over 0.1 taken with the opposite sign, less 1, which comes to -1.8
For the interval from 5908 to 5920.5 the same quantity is -1.3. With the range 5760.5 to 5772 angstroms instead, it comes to -1.2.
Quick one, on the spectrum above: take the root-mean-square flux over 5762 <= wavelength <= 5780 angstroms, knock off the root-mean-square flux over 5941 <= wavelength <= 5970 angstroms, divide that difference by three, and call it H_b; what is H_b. 0.034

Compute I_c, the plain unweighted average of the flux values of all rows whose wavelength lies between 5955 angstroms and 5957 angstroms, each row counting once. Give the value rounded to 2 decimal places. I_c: 4.08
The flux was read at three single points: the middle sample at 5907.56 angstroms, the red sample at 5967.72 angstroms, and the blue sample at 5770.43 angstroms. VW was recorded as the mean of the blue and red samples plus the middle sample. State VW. 8.2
